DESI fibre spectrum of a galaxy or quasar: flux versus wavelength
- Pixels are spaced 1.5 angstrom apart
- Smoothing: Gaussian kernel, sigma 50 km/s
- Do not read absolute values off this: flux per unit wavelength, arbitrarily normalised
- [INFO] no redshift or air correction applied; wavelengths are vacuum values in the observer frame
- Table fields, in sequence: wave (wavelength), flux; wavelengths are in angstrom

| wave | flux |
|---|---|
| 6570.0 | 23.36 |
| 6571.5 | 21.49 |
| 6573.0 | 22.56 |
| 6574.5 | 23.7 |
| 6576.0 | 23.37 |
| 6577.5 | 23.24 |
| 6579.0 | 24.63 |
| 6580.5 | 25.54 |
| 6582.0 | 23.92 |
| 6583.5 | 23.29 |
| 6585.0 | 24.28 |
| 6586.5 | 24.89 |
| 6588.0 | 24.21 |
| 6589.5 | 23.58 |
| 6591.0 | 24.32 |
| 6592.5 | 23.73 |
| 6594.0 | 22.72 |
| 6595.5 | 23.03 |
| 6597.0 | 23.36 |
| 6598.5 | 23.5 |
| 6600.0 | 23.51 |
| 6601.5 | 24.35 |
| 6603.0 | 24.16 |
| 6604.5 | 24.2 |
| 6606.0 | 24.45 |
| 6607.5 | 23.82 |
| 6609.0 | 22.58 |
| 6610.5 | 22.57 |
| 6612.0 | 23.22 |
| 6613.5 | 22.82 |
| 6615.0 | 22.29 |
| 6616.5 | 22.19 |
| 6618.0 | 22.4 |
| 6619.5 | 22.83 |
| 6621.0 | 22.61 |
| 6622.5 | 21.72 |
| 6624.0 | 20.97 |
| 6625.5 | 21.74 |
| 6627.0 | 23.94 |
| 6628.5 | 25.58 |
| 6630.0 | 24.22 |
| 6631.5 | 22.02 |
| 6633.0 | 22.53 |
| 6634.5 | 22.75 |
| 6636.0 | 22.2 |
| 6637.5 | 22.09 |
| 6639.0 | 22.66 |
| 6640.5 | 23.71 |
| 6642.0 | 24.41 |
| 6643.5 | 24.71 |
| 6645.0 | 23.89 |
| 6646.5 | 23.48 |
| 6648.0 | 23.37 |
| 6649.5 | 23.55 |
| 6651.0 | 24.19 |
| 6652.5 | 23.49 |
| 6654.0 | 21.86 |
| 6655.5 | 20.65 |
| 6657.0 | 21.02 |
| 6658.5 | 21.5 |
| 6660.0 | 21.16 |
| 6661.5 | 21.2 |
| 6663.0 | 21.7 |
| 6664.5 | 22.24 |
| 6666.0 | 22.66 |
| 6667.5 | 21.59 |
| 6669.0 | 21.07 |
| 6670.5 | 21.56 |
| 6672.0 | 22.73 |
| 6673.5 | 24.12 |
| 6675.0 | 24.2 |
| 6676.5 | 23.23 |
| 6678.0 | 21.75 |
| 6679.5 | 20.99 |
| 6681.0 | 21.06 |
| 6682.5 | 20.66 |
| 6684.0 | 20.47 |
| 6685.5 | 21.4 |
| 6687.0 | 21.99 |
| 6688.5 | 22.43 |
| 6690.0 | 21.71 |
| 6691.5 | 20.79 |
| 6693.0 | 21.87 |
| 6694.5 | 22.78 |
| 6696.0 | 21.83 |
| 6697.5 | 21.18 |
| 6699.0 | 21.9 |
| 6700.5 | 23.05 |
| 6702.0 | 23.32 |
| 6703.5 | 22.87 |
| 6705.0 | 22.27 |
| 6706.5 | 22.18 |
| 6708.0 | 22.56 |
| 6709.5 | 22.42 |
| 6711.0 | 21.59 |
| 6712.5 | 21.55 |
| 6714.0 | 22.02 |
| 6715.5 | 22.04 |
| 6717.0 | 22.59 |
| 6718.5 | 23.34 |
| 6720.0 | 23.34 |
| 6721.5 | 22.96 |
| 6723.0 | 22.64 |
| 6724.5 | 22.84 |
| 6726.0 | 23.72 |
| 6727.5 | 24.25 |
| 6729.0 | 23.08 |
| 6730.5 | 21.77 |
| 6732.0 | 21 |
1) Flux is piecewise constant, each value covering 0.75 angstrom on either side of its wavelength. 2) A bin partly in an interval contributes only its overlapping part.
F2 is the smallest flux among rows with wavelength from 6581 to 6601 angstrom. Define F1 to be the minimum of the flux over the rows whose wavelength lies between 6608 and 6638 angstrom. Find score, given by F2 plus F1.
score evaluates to 43.7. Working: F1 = 20.97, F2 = 22.72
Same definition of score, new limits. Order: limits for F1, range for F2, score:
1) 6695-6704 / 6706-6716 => 42.7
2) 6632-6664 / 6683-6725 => 41.1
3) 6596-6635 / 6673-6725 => 41.4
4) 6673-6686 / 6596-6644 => 41.4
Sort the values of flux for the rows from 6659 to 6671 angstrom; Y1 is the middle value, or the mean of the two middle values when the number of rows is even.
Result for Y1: 21.6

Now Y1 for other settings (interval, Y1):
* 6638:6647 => 23.8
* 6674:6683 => 21.4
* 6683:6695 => 21.8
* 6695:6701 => 21.9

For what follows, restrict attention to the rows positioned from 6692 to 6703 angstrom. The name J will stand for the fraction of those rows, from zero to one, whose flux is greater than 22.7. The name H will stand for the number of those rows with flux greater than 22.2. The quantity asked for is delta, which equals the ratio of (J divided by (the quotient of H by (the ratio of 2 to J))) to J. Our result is 1.6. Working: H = 3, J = 0.4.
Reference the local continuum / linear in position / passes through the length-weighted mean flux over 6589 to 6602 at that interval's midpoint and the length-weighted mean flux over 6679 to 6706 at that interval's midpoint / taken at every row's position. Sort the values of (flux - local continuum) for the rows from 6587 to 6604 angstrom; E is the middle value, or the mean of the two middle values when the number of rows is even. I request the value 0.0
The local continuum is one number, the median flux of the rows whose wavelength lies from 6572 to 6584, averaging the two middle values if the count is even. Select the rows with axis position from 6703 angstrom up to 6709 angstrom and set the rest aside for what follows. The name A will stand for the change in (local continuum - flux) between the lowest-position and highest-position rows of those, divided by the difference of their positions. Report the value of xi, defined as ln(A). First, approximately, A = 0.07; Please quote -2.68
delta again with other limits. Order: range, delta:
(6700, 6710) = 0.8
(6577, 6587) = 0.3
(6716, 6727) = 0.4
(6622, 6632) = 1.6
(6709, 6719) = 4.7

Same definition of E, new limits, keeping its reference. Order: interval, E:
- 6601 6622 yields -0.4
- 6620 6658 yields -0.1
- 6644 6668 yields -0.4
